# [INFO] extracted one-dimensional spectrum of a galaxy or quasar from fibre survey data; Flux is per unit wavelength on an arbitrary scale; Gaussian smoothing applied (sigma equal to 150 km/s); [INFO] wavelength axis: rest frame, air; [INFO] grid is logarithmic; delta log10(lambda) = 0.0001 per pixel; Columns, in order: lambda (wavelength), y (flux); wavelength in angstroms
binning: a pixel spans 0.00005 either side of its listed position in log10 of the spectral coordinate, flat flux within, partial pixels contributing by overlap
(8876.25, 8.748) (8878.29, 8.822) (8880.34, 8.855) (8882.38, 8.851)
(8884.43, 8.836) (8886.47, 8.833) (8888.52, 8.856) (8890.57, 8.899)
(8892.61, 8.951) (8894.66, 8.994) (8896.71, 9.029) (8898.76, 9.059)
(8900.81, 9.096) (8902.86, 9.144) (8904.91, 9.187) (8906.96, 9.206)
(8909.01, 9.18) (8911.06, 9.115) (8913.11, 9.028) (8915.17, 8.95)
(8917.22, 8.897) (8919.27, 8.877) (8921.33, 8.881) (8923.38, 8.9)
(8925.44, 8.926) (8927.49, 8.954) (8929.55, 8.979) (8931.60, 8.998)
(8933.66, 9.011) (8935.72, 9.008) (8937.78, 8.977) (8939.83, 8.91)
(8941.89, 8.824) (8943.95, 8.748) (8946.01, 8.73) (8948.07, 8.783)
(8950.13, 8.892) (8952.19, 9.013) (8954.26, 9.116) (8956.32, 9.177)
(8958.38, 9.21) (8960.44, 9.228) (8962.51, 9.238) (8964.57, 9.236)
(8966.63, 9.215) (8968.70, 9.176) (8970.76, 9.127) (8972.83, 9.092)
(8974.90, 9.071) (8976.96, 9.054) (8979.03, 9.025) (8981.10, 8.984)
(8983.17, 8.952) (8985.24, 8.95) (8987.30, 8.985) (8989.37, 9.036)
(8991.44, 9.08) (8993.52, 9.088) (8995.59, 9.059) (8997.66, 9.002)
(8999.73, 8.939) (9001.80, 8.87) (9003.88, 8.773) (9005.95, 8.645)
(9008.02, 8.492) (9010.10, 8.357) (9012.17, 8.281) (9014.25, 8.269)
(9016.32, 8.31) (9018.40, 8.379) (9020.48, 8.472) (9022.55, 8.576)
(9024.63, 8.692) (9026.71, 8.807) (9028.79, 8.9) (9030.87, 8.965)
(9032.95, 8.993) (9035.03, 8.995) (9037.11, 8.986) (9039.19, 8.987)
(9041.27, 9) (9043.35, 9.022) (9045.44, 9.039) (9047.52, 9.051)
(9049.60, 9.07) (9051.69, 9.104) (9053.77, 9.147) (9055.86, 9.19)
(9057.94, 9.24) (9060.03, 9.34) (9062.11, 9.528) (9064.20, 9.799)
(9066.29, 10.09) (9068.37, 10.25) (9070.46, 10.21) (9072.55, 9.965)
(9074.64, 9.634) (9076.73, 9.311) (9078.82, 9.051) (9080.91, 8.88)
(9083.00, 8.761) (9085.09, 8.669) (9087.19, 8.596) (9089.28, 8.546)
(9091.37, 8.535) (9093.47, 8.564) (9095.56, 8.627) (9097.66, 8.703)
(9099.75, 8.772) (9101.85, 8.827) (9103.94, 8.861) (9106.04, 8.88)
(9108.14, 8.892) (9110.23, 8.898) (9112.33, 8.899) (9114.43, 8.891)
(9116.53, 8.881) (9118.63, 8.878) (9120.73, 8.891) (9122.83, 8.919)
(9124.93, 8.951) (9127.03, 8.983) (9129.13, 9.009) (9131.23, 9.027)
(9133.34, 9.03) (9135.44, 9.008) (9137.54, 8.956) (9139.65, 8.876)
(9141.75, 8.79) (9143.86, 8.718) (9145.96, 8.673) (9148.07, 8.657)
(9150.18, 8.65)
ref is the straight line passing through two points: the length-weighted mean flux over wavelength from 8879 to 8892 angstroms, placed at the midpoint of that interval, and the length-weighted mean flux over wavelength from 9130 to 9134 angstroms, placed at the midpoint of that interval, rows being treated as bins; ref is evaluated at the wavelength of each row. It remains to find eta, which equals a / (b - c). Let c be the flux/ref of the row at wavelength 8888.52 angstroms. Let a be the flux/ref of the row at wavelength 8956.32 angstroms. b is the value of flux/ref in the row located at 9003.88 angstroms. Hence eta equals -59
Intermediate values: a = 1.03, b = 0.98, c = 1.00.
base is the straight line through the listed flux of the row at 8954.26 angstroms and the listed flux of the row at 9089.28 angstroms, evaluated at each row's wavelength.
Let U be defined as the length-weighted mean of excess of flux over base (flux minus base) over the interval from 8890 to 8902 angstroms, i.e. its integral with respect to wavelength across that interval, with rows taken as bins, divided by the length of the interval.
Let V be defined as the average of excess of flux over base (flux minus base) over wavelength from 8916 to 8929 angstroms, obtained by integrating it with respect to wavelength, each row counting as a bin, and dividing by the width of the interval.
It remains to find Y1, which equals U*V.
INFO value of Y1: 0.12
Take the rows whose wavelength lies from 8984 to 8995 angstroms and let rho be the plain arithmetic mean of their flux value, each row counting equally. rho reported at 9.03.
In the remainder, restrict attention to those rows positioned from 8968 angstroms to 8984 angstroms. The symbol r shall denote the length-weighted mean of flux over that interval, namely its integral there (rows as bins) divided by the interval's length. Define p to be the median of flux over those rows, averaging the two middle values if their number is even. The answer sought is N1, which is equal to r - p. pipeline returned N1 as -0.005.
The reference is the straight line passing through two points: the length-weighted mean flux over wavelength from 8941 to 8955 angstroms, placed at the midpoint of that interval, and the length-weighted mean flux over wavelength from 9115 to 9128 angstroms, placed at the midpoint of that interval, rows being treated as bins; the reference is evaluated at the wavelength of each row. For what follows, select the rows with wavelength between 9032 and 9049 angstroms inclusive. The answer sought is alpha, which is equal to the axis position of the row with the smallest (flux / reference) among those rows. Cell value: 9037.11 angstroms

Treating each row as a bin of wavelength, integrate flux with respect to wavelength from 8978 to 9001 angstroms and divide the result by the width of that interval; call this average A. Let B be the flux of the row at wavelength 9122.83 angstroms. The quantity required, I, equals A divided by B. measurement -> 1.01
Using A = 9.01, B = 8.919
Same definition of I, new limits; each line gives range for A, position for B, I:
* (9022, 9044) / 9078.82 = 0.98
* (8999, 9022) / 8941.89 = 0.97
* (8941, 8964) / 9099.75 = 1.03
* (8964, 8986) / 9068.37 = 0.89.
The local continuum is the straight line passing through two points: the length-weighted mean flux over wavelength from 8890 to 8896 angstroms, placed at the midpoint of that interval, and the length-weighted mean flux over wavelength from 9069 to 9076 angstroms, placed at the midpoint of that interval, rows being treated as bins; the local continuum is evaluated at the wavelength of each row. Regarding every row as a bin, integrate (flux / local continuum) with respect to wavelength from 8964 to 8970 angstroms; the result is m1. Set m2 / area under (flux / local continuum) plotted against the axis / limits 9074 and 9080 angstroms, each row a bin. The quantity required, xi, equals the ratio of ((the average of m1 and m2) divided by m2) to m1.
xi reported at 0.174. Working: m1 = 5.9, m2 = 5.61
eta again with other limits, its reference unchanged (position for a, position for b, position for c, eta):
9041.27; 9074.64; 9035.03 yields 15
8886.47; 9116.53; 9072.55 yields -8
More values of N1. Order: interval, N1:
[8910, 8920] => 0.029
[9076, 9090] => 0.064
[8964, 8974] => -0.014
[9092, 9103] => -0.010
